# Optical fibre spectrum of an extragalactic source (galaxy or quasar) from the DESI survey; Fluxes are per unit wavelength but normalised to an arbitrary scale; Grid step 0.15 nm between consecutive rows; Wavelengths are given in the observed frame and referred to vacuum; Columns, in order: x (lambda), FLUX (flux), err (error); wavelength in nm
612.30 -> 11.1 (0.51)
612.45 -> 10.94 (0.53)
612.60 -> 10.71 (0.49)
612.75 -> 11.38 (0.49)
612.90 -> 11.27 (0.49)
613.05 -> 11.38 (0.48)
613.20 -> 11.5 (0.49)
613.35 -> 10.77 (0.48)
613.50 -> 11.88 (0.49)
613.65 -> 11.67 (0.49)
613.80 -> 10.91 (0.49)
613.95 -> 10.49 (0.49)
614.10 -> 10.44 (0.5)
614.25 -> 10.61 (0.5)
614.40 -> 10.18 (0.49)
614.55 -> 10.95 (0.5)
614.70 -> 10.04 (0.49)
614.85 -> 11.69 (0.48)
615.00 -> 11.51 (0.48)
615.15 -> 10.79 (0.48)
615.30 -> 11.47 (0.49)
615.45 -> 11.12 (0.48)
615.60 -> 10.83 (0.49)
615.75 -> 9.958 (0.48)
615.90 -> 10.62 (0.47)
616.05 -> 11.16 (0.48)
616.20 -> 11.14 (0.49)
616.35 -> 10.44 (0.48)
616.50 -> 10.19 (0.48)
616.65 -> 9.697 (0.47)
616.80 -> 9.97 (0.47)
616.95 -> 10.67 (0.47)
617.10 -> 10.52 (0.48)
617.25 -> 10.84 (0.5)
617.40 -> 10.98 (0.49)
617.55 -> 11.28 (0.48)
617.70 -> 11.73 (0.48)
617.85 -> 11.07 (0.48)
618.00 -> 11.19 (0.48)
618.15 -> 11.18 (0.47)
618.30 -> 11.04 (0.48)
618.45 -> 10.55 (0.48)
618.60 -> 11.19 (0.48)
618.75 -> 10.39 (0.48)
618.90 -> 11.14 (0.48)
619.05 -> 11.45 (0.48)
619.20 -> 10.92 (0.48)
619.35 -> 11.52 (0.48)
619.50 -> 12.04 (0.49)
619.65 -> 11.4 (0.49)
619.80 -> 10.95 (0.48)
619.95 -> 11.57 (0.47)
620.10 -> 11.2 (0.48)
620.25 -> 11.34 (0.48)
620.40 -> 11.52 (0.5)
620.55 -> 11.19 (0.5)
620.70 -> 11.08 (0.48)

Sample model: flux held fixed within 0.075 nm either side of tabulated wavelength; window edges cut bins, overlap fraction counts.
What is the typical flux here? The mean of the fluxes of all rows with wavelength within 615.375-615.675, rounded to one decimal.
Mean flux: 11.0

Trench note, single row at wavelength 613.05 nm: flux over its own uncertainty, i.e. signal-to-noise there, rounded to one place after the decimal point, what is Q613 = 23.7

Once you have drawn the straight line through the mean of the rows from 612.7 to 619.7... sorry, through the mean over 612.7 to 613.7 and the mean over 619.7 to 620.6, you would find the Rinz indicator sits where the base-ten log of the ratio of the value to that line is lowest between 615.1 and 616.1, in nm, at 615.75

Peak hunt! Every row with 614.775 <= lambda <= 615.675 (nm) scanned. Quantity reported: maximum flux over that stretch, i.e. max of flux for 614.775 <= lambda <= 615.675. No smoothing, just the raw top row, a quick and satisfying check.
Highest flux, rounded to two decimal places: 11.69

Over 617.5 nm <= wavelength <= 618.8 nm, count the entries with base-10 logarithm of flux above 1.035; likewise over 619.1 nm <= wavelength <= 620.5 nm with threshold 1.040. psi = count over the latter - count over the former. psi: 0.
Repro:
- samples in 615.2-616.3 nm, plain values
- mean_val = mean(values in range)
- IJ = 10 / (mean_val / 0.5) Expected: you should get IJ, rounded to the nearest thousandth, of 0.459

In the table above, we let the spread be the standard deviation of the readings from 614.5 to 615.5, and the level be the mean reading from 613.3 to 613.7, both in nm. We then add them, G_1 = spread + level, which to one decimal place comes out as 12.0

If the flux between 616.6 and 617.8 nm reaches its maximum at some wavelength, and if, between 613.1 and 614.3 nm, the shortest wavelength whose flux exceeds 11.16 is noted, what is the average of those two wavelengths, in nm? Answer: 615.45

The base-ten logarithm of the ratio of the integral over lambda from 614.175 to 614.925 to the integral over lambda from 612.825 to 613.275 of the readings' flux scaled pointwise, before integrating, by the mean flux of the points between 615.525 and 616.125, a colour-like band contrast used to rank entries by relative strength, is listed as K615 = 0.19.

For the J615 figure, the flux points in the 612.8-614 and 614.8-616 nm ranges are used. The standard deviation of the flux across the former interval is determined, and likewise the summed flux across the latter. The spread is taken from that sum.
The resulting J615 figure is 87.5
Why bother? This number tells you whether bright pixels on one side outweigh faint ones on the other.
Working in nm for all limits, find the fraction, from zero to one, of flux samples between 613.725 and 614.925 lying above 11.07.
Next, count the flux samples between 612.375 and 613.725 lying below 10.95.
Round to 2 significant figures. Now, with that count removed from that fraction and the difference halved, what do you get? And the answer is -1.4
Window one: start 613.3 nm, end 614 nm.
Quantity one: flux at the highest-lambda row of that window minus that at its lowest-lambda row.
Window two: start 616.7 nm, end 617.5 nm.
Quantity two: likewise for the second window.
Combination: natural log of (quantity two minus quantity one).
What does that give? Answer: 0.3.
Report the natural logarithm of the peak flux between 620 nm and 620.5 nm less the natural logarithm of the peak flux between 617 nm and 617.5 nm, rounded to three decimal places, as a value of 0.048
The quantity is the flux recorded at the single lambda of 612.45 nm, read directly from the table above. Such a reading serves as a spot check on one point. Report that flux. 10.94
